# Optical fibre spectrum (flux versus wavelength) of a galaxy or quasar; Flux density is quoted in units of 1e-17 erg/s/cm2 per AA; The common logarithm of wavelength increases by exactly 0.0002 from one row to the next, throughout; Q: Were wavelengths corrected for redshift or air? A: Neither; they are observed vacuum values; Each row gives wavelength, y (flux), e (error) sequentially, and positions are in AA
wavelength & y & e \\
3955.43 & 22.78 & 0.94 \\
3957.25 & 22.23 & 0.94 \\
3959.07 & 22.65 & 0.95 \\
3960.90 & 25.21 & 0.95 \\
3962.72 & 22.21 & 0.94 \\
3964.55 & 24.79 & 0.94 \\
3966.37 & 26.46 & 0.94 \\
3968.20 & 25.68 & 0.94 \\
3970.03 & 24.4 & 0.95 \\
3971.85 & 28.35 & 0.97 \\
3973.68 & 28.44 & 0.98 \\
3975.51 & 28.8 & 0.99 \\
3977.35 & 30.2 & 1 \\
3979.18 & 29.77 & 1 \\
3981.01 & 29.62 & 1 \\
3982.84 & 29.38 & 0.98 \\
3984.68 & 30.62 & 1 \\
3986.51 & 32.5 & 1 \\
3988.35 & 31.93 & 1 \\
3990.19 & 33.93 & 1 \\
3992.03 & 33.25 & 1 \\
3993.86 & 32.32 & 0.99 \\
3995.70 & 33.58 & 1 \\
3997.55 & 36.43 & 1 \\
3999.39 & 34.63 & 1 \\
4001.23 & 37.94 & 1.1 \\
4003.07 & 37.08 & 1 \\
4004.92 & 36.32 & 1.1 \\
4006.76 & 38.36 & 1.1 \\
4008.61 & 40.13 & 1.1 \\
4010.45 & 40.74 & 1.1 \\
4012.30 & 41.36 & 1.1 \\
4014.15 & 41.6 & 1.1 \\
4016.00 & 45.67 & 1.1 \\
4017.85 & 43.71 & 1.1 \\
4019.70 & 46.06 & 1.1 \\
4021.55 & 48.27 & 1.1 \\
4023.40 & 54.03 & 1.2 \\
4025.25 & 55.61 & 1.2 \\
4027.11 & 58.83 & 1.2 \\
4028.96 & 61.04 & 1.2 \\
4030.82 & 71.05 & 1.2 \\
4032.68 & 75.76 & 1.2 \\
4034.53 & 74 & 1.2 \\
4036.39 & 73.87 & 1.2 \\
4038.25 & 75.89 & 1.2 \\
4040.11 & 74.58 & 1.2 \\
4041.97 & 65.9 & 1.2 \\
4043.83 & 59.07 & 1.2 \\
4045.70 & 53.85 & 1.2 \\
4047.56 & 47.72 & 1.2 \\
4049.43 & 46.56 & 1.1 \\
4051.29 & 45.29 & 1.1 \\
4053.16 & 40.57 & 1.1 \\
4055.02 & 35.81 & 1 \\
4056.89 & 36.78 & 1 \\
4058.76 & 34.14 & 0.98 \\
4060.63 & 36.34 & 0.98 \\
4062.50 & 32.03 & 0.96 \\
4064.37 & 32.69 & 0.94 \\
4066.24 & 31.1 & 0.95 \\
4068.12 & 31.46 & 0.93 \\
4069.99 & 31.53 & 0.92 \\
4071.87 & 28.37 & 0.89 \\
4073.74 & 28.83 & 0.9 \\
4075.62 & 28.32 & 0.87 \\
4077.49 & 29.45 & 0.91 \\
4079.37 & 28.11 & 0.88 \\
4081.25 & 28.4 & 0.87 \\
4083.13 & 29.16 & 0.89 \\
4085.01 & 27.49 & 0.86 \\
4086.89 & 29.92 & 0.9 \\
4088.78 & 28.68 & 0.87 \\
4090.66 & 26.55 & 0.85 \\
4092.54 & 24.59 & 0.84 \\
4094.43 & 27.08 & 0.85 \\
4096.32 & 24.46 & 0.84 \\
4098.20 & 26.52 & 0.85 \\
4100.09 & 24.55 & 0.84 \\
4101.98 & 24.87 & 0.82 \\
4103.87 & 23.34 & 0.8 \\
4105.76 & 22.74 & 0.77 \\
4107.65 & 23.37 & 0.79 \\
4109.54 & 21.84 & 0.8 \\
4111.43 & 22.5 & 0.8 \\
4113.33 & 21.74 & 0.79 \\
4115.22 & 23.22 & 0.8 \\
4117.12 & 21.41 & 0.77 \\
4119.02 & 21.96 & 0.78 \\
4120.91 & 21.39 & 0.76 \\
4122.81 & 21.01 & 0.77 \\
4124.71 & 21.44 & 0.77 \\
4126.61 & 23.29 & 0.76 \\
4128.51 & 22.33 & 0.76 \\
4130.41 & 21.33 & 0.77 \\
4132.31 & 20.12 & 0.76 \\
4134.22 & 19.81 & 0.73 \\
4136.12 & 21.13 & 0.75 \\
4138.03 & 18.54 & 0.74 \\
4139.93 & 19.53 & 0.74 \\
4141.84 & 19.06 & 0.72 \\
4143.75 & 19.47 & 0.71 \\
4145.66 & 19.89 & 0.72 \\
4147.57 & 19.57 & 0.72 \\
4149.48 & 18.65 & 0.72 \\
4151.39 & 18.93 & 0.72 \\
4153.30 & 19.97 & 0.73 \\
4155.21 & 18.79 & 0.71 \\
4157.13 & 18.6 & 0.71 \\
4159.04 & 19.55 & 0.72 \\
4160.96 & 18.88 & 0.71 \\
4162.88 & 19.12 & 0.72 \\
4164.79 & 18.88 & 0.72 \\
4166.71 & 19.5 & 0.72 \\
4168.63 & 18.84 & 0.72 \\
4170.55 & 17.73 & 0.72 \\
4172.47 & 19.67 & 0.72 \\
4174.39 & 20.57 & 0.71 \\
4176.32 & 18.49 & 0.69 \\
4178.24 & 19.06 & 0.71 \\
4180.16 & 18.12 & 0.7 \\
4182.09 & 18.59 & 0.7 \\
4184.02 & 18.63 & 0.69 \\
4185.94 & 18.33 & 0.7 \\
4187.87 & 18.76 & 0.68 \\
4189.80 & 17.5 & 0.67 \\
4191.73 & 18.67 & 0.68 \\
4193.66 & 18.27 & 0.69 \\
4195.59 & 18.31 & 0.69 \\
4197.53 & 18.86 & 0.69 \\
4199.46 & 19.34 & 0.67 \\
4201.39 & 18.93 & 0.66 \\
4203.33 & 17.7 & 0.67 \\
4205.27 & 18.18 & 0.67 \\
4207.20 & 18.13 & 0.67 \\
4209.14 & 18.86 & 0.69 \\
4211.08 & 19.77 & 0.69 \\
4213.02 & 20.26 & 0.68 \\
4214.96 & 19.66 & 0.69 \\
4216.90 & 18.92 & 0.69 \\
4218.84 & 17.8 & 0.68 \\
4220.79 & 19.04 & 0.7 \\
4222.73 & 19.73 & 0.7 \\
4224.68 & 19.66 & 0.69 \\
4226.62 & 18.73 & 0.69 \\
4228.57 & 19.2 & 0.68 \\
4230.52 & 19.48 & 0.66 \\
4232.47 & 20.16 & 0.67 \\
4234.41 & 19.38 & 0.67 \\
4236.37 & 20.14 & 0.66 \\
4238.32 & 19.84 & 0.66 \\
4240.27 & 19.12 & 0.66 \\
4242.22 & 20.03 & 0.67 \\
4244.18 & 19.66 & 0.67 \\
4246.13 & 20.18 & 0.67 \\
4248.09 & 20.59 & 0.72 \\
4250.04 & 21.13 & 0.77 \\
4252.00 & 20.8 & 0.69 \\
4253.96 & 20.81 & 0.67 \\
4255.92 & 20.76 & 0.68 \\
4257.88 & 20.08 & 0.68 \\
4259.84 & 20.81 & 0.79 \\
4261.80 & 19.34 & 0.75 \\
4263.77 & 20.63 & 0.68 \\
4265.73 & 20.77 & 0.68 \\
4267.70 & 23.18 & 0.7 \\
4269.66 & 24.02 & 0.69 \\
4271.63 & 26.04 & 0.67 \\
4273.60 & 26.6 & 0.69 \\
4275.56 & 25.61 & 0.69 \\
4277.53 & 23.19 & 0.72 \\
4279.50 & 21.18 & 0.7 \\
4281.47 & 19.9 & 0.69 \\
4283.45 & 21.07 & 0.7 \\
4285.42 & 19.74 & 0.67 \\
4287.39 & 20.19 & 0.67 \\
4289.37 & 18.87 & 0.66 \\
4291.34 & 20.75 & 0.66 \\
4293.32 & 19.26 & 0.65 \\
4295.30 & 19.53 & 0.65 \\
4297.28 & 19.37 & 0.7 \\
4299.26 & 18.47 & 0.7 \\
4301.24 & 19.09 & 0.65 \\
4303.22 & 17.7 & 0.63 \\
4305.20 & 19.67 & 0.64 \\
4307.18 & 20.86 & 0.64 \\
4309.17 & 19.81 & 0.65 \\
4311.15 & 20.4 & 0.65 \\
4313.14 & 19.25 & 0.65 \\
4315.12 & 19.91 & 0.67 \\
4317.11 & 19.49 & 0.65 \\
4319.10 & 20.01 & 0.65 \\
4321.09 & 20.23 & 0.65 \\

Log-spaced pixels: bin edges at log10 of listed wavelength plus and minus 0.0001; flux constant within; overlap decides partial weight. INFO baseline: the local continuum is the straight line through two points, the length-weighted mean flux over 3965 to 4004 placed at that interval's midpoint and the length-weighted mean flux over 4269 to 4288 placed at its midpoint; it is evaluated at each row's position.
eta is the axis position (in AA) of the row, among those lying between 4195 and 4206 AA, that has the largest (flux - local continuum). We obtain 4199.46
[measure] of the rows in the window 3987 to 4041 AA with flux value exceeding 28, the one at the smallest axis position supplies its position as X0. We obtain 3988.35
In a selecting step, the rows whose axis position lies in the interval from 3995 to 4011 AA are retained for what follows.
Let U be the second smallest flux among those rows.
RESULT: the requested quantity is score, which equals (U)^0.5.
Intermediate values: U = 34.63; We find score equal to 5.88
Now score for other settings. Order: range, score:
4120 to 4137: 4.49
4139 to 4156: 4.33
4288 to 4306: 4.30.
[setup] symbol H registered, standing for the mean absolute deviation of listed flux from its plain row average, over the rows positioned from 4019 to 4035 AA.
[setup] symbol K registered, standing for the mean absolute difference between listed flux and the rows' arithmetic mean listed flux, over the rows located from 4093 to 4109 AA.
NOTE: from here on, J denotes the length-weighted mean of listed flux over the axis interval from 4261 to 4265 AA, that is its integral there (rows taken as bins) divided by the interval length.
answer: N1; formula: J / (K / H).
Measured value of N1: 153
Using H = 8.8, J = 20.0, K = 1.16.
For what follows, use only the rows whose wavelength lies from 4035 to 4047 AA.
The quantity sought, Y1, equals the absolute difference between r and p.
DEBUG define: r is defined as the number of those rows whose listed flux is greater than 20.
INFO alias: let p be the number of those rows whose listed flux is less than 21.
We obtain 6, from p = 0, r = 6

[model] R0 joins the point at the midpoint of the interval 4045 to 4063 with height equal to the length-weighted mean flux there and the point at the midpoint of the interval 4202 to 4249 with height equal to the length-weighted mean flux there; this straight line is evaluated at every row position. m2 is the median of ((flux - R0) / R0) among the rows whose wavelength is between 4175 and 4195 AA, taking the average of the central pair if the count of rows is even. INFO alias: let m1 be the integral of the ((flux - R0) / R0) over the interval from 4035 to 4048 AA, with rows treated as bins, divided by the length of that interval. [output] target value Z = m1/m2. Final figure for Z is -2.2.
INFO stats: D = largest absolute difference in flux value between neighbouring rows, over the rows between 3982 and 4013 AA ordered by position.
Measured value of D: 3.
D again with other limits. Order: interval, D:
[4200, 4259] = 1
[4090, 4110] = 3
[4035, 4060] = 9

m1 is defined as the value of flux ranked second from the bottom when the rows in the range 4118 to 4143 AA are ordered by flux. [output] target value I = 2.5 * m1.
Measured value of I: 48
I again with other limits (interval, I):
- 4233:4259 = 48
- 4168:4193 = 44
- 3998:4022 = 91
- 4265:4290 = 49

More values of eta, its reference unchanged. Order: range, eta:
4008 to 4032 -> 4030.82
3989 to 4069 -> 4038.25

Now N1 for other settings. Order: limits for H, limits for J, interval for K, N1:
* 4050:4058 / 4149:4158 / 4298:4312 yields 73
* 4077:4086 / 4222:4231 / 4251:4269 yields 23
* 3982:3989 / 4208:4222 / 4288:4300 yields 42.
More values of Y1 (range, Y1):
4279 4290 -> 1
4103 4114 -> 6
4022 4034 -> 6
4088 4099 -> 6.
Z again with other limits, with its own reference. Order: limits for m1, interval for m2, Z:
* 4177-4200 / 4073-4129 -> 0.8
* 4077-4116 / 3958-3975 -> 0.5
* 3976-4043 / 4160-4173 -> 0.0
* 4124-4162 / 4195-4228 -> 2.8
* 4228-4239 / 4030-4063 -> 0.4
